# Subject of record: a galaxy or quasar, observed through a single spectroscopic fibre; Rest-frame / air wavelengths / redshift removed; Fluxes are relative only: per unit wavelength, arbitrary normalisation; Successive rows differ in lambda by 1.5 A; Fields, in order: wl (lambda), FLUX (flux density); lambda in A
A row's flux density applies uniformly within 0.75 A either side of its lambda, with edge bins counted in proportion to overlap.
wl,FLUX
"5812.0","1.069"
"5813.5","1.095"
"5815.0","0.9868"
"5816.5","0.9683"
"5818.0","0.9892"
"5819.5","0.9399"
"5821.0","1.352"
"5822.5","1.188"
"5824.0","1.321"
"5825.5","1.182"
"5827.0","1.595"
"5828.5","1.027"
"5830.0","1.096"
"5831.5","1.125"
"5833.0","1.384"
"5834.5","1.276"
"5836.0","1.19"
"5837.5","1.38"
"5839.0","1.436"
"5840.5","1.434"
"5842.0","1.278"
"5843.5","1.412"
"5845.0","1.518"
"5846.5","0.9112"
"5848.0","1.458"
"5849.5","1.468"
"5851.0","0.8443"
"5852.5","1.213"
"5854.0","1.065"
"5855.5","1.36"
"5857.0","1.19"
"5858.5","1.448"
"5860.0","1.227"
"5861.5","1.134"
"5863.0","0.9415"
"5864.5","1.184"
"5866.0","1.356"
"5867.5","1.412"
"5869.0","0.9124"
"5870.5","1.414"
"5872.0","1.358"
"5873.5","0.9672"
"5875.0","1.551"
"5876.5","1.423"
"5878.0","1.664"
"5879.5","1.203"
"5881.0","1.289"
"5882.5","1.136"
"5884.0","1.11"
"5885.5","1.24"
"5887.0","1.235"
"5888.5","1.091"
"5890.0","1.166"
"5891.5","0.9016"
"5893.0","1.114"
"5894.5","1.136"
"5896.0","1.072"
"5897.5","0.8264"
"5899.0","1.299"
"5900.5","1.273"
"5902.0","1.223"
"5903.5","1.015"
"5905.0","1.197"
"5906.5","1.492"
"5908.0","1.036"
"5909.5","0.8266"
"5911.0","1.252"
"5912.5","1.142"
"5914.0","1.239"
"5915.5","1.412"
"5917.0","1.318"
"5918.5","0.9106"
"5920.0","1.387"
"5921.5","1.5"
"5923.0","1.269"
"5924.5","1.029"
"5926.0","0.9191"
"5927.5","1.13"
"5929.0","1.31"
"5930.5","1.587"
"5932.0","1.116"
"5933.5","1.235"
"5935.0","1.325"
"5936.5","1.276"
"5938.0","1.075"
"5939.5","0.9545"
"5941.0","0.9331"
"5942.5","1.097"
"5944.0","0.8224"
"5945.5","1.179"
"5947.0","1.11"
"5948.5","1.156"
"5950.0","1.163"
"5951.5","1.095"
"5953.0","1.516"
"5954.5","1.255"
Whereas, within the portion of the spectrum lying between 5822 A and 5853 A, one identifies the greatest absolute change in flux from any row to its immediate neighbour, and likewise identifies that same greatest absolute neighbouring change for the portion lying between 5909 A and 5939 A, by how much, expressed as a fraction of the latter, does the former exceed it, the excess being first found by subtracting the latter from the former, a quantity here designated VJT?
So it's 0.3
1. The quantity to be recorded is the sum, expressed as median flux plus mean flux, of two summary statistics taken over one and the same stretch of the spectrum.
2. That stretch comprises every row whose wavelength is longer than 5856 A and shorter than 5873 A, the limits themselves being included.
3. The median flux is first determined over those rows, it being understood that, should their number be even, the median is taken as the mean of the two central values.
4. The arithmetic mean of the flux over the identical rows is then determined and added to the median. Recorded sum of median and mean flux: 2.46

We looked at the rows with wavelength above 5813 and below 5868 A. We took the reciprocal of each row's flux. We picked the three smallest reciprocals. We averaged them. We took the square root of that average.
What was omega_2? 0.810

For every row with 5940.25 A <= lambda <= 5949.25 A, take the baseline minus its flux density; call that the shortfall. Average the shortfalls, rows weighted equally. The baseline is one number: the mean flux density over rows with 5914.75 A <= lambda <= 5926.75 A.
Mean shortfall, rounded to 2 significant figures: 0.17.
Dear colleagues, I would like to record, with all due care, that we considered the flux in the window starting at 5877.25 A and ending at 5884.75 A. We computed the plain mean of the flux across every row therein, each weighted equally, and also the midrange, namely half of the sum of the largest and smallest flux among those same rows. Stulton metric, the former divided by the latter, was 0.92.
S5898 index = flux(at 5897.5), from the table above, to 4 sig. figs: 0.8264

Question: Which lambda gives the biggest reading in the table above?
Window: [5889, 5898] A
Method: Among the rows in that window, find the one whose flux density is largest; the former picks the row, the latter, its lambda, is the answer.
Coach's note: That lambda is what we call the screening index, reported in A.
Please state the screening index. 5890.0 A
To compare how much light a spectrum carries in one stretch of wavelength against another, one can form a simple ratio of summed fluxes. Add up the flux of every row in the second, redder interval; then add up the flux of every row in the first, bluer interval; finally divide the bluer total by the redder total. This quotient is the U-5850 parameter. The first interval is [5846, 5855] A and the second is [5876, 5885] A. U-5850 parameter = 0.89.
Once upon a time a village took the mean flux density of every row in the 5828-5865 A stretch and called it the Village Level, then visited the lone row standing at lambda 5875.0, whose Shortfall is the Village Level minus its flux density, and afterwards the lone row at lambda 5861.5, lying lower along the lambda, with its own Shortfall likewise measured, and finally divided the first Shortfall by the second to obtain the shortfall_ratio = -2.9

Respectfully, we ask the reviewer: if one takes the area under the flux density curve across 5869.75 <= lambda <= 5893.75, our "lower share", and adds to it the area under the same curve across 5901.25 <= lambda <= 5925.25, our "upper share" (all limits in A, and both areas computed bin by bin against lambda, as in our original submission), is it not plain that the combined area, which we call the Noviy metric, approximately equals 58.7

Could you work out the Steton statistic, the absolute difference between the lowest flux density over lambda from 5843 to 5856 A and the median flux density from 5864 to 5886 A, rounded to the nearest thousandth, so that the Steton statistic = 0.445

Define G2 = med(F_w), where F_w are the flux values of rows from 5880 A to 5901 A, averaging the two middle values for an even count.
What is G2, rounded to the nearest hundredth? 1.14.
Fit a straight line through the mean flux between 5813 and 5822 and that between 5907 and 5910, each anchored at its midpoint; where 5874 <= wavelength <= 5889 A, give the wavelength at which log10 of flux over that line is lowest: 5888.5 A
